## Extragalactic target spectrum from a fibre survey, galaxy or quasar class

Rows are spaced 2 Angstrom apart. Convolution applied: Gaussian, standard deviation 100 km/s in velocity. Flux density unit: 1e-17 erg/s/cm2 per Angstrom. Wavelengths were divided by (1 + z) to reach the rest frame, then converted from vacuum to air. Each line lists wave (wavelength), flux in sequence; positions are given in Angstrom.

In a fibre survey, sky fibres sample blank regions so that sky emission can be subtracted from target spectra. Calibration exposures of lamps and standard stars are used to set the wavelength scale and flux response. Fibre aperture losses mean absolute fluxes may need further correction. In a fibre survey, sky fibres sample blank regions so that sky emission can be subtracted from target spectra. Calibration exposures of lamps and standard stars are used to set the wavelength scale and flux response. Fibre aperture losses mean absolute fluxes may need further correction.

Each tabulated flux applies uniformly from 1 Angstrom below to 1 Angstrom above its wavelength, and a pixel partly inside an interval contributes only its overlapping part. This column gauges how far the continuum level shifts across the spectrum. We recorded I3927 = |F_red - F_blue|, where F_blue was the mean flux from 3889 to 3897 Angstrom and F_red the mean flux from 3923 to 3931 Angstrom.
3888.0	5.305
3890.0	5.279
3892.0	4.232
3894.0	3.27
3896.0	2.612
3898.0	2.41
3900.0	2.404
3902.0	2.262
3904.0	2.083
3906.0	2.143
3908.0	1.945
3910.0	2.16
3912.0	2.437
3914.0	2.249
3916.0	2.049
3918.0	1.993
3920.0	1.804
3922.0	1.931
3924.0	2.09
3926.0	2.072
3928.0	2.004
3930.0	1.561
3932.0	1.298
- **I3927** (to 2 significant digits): 1.9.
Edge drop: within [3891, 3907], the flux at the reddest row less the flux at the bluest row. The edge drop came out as -2.09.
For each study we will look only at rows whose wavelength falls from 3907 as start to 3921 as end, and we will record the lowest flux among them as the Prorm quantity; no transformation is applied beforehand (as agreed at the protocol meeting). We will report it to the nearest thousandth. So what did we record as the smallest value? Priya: 1.804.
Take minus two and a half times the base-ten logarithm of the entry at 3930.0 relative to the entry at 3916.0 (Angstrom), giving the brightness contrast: 0.30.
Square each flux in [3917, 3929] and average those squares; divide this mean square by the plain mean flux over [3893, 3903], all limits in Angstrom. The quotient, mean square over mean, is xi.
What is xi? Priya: 1.52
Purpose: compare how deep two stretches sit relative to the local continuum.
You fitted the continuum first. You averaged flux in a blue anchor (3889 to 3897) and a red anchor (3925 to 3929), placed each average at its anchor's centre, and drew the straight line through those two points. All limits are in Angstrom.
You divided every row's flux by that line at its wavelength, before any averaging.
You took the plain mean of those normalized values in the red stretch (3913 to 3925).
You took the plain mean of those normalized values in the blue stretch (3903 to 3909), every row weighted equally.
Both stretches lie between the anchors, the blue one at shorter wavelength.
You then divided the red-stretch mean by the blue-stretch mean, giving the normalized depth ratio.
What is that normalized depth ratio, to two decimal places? 1.26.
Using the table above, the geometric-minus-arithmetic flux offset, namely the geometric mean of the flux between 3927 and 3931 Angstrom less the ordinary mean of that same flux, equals -0.014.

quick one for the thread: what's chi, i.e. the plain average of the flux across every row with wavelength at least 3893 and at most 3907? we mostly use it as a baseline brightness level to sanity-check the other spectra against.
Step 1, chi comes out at 2.5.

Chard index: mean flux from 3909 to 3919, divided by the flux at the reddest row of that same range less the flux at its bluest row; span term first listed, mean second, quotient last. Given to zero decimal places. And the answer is -13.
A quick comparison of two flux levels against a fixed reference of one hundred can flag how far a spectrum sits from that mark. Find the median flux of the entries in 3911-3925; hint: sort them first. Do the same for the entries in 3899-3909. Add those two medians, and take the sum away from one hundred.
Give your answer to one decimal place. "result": 95.8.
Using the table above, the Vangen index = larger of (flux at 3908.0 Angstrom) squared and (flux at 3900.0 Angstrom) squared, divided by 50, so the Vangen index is 0.116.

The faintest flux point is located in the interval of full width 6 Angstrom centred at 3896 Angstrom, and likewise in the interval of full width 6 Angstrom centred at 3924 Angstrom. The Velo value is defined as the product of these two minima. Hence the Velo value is 4.7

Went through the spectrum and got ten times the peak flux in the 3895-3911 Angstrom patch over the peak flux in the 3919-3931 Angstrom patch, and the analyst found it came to 12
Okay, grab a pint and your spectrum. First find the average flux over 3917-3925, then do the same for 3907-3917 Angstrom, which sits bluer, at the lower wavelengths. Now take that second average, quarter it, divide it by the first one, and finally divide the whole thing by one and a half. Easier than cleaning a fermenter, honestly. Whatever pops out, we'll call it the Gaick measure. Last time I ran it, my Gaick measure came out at 0.185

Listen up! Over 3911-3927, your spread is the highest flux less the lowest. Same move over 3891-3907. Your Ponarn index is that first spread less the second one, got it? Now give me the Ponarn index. -1.5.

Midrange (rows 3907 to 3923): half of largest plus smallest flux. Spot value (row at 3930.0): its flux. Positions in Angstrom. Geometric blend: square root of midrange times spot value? 1.82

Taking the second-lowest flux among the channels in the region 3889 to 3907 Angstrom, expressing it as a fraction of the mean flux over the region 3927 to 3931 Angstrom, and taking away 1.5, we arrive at -0.30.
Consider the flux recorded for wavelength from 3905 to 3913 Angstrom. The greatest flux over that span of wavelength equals 2.437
